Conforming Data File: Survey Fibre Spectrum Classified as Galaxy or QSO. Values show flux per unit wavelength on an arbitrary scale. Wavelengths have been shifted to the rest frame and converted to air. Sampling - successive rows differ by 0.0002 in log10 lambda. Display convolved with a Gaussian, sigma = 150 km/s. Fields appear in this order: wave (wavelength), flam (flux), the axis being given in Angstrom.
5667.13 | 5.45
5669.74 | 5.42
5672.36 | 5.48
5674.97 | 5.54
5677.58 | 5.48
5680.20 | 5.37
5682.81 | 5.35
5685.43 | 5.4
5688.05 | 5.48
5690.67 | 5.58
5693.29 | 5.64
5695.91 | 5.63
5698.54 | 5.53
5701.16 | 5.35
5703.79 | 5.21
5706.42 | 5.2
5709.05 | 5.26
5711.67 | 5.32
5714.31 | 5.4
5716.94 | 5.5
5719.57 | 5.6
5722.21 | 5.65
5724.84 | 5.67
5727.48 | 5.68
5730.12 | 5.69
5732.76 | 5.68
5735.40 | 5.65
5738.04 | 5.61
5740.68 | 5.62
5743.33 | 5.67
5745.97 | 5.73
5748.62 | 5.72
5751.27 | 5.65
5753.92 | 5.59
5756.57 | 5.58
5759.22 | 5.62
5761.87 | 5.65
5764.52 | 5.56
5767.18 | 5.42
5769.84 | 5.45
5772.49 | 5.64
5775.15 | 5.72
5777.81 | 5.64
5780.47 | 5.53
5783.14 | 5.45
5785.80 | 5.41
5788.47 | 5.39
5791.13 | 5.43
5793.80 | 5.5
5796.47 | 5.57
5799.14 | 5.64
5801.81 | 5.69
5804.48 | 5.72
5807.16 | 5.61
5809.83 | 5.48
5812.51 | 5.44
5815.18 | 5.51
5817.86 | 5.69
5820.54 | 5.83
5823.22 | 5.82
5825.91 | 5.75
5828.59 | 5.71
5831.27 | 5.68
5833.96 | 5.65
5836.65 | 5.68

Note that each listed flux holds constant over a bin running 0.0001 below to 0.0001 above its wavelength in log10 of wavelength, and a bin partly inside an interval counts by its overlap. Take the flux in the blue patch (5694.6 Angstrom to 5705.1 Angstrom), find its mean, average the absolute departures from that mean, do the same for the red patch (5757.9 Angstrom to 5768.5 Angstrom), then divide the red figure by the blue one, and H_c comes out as 0.5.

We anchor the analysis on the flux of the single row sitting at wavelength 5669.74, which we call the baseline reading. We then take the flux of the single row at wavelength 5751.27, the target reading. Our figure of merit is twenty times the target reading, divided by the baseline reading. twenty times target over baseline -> 20.8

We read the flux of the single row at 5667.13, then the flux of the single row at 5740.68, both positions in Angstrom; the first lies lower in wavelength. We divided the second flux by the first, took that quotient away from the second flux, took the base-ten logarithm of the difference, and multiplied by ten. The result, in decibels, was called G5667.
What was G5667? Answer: 6.62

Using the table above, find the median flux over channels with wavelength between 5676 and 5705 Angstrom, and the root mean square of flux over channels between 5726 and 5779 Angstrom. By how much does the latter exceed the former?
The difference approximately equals 0.15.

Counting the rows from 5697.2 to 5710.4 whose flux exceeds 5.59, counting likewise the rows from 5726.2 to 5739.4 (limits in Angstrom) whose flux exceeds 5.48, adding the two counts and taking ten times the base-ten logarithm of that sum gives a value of 7.0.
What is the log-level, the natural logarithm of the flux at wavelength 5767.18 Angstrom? 1.690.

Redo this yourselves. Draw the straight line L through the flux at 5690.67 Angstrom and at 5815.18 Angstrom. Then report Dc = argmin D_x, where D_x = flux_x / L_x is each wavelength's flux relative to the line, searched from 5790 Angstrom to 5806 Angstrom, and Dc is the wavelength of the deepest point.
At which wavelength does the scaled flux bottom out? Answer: 5791.13 Angstrom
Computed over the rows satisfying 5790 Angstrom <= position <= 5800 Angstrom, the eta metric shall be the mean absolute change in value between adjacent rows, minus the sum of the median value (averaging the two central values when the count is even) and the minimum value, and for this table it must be -10.9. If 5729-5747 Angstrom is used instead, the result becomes -11.2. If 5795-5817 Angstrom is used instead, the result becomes -11.0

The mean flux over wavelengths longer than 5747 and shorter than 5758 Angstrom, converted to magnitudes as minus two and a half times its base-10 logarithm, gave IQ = -1.88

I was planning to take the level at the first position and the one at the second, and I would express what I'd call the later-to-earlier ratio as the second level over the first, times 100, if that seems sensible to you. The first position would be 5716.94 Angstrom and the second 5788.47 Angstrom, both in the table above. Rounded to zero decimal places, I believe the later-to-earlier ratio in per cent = 98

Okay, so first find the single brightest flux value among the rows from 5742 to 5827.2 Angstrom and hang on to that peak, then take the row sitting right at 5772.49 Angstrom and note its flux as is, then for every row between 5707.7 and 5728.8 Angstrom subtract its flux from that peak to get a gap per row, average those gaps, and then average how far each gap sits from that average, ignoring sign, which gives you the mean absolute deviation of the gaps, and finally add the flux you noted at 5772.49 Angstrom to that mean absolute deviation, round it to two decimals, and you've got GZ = 5.78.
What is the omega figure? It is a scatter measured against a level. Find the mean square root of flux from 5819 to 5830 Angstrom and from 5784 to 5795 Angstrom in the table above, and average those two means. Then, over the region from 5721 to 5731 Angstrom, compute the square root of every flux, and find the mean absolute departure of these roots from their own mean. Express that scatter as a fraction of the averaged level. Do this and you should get 0.0011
